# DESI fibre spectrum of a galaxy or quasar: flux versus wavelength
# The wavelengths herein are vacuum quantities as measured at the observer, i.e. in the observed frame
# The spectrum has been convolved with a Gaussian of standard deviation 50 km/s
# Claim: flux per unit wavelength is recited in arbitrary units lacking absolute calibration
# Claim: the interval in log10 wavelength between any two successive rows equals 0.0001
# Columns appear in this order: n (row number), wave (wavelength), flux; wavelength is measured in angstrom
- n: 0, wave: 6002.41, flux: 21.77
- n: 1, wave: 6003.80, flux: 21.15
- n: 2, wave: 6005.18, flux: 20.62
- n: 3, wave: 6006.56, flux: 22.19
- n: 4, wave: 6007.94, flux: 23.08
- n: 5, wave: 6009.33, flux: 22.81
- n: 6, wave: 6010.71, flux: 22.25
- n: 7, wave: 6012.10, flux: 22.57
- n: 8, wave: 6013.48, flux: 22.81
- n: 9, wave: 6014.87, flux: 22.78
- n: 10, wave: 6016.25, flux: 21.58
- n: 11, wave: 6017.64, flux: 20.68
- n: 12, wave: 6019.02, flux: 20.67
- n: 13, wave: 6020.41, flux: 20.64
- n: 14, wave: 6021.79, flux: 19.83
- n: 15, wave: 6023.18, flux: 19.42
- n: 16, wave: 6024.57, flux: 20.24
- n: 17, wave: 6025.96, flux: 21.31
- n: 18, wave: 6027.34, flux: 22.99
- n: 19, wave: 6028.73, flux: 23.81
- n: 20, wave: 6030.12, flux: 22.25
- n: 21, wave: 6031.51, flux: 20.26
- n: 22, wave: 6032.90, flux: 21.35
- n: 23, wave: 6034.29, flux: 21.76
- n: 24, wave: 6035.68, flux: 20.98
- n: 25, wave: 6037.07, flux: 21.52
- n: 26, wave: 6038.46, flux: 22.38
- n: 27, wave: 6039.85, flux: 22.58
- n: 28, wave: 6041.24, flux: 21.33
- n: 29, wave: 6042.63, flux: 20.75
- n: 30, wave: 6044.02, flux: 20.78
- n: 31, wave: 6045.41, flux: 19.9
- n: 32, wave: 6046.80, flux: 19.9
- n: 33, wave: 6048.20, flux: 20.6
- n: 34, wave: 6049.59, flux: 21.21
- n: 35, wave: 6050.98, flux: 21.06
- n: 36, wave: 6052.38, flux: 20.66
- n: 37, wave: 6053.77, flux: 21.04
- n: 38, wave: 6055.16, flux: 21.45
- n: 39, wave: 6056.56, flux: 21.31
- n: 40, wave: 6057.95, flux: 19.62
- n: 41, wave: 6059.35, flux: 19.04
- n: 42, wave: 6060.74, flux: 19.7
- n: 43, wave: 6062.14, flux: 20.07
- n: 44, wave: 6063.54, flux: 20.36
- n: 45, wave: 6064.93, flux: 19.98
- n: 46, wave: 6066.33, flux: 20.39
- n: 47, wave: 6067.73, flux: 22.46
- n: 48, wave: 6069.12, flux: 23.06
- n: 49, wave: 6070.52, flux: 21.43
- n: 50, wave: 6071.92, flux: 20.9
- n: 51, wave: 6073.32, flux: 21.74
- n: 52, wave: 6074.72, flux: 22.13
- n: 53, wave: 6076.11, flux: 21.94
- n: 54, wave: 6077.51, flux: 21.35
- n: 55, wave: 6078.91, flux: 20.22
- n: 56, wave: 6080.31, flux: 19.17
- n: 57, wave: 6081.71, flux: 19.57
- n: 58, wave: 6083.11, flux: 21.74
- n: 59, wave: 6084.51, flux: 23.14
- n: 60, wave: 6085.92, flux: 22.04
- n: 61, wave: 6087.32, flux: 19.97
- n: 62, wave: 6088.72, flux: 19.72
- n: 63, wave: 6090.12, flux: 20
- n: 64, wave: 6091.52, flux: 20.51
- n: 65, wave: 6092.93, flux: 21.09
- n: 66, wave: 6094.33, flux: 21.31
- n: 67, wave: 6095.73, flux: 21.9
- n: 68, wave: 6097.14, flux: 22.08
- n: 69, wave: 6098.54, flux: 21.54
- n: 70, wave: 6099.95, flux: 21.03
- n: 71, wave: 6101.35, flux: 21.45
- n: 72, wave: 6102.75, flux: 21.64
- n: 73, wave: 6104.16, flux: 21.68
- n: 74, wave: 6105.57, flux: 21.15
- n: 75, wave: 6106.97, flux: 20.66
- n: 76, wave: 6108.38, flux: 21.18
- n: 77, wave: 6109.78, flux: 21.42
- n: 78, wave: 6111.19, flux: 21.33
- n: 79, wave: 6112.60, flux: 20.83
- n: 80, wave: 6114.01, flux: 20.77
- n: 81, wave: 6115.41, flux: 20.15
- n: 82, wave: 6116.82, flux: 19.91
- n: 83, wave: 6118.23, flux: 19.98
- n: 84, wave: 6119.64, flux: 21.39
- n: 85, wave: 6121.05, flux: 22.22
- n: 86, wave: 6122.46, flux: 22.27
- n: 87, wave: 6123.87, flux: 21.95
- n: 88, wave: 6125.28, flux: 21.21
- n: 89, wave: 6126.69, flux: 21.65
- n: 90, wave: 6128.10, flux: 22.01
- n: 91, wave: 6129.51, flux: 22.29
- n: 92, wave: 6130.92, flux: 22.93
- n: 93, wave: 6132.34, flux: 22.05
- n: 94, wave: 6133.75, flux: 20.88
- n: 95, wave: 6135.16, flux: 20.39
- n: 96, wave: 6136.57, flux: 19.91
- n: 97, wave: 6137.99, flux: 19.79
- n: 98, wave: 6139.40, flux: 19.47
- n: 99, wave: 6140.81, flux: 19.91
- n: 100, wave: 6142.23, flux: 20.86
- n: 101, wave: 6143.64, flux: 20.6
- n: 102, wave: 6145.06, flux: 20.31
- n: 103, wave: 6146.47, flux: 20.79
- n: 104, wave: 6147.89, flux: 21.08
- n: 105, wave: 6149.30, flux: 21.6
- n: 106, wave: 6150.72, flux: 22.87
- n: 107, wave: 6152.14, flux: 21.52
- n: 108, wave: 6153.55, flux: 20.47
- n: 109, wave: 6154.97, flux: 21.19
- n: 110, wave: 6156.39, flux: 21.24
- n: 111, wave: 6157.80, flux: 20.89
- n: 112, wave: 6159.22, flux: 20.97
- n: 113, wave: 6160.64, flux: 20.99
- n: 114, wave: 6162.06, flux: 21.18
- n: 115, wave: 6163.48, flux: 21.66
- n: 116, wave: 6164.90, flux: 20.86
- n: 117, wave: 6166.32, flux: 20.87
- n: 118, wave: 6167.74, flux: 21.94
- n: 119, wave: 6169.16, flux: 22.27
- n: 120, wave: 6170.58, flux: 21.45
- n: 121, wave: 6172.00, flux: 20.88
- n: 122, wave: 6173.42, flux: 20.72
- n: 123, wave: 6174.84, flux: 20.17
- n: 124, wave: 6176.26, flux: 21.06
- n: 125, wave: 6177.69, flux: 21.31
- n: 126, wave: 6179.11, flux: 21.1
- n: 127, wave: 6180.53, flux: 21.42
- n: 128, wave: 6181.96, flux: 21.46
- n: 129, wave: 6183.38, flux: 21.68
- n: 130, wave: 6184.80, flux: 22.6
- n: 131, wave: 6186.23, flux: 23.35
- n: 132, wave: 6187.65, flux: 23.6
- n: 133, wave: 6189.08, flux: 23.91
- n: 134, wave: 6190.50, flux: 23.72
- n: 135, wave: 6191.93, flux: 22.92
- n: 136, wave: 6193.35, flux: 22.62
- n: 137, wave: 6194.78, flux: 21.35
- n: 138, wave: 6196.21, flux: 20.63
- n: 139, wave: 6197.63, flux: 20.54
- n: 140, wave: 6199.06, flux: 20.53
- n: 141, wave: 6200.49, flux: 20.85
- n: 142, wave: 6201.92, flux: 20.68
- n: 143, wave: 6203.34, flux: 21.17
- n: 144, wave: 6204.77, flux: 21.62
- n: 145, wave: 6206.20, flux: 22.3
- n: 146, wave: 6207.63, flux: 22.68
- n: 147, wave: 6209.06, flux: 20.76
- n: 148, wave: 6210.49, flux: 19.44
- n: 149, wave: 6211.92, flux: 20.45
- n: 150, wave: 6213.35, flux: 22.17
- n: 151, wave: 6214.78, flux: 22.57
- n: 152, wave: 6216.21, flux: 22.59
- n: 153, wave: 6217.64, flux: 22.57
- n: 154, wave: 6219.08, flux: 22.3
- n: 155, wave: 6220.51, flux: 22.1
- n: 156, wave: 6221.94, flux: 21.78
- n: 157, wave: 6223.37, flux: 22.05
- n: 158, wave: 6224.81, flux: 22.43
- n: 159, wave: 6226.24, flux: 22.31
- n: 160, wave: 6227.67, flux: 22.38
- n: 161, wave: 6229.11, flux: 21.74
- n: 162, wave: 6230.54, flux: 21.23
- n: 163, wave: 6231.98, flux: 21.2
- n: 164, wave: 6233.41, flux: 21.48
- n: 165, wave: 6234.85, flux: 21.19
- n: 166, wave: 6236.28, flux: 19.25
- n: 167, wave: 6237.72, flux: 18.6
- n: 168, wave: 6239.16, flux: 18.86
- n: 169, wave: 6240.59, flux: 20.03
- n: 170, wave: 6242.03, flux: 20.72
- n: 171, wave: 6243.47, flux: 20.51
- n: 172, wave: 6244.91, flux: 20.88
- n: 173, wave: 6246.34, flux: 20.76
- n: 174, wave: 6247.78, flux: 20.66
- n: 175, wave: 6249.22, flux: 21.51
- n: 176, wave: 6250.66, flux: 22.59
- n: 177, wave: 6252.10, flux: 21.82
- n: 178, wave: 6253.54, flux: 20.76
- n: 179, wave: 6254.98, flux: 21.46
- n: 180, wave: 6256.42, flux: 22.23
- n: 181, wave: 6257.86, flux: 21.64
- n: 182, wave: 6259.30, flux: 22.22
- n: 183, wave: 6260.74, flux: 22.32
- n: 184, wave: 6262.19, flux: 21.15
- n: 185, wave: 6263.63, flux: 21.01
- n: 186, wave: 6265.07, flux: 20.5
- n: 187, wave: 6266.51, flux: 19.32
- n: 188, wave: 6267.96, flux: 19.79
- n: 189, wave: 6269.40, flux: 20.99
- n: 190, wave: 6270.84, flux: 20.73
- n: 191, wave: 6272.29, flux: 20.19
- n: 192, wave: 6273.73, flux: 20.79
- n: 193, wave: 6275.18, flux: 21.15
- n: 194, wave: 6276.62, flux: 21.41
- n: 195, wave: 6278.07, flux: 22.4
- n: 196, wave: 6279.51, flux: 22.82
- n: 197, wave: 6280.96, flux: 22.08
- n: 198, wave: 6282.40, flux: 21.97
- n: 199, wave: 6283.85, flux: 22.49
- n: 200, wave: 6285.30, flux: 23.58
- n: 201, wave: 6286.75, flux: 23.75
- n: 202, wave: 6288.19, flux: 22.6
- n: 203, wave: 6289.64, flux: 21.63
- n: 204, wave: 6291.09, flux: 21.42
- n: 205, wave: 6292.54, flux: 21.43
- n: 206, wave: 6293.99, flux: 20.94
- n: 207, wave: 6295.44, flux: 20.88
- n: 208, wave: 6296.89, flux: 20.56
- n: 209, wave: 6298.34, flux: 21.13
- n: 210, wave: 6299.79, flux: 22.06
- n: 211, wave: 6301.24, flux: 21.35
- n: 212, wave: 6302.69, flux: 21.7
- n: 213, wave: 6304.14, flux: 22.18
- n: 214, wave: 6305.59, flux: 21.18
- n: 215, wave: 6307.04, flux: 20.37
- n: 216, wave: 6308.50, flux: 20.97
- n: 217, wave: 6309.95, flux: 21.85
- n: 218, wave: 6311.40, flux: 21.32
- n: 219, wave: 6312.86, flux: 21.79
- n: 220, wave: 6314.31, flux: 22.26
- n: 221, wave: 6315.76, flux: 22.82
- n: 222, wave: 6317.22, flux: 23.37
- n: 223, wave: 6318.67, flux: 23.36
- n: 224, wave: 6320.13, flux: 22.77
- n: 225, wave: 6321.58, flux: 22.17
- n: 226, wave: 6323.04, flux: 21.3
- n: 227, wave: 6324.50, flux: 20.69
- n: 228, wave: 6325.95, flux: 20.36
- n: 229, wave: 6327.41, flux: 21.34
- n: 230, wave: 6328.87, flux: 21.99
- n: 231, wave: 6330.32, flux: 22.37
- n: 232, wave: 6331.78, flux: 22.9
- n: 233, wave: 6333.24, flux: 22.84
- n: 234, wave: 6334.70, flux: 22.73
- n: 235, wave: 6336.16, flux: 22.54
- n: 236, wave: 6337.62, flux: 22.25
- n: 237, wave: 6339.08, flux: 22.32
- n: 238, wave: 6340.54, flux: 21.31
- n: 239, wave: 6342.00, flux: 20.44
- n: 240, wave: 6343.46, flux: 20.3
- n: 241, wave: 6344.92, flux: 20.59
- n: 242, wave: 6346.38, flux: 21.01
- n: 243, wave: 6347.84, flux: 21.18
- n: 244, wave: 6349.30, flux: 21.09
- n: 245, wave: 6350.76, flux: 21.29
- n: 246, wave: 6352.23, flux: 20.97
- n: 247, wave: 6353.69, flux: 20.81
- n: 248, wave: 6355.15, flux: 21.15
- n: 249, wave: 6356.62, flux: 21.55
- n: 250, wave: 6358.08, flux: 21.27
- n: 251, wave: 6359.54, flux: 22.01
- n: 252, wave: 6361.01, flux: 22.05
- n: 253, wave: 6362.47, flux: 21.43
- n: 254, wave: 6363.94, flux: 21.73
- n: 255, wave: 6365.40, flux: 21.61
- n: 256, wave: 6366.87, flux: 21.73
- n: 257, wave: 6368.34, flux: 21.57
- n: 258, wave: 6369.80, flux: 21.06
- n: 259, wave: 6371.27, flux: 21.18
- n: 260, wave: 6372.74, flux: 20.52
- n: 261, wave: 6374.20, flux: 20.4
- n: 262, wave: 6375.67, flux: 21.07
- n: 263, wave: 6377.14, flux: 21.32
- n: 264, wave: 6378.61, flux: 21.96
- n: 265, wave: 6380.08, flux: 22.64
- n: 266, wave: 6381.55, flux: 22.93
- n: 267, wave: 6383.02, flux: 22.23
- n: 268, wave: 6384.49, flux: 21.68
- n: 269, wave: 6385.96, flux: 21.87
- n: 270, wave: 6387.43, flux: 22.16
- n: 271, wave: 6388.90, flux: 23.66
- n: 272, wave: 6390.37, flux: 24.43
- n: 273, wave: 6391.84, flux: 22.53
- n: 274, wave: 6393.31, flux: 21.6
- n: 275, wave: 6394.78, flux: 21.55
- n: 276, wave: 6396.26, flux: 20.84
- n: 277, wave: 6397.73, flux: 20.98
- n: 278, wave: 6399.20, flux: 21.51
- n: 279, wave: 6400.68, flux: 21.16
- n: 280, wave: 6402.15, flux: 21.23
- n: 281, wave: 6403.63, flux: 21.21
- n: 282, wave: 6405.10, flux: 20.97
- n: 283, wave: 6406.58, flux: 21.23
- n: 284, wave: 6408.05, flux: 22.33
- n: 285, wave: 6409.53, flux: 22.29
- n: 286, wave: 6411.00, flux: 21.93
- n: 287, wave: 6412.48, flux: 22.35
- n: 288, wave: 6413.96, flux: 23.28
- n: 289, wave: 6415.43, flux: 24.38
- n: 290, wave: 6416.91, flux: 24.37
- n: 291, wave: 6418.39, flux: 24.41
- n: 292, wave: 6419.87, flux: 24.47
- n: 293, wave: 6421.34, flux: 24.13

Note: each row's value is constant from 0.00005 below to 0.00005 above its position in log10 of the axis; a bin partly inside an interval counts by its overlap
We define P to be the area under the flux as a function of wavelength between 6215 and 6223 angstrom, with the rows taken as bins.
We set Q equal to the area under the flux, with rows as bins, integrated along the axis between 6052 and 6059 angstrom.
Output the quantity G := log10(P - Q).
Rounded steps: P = 178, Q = 145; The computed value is 1.5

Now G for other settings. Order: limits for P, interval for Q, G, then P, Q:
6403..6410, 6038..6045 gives -0.1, 151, 150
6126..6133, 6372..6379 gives 0.9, 155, 147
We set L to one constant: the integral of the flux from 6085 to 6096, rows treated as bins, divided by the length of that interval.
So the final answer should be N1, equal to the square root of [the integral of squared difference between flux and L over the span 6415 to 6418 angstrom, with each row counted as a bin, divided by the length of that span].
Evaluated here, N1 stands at 3.6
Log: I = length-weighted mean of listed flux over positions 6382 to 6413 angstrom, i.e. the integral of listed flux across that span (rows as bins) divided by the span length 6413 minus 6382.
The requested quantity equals 21.9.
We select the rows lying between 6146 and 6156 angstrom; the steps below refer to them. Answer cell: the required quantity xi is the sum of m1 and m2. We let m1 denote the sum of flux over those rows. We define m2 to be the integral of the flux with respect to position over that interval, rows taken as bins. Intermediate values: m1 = 150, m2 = 214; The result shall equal 363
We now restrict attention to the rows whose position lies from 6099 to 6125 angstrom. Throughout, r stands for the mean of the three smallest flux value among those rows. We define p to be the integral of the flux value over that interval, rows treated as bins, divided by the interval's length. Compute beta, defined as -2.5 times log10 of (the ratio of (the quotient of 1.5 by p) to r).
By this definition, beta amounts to 6.13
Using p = 21.2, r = 20.0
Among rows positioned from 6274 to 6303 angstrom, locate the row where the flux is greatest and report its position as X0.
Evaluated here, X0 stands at 6286.75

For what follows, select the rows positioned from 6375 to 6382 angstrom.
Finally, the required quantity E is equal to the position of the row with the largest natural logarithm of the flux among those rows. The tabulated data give 6381.55 angstrom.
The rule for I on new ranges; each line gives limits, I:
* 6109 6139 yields 21.2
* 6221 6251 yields 21.0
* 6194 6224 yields 21.5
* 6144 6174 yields 21.2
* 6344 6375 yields 21.2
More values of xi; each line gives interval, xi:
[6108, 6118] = 353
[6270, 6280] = 363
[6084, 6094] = 355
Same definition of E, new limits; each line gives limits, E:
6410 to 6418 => 6415.43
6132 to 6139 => 6132.34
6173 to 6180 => 6177.69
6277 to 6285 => 6279.51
